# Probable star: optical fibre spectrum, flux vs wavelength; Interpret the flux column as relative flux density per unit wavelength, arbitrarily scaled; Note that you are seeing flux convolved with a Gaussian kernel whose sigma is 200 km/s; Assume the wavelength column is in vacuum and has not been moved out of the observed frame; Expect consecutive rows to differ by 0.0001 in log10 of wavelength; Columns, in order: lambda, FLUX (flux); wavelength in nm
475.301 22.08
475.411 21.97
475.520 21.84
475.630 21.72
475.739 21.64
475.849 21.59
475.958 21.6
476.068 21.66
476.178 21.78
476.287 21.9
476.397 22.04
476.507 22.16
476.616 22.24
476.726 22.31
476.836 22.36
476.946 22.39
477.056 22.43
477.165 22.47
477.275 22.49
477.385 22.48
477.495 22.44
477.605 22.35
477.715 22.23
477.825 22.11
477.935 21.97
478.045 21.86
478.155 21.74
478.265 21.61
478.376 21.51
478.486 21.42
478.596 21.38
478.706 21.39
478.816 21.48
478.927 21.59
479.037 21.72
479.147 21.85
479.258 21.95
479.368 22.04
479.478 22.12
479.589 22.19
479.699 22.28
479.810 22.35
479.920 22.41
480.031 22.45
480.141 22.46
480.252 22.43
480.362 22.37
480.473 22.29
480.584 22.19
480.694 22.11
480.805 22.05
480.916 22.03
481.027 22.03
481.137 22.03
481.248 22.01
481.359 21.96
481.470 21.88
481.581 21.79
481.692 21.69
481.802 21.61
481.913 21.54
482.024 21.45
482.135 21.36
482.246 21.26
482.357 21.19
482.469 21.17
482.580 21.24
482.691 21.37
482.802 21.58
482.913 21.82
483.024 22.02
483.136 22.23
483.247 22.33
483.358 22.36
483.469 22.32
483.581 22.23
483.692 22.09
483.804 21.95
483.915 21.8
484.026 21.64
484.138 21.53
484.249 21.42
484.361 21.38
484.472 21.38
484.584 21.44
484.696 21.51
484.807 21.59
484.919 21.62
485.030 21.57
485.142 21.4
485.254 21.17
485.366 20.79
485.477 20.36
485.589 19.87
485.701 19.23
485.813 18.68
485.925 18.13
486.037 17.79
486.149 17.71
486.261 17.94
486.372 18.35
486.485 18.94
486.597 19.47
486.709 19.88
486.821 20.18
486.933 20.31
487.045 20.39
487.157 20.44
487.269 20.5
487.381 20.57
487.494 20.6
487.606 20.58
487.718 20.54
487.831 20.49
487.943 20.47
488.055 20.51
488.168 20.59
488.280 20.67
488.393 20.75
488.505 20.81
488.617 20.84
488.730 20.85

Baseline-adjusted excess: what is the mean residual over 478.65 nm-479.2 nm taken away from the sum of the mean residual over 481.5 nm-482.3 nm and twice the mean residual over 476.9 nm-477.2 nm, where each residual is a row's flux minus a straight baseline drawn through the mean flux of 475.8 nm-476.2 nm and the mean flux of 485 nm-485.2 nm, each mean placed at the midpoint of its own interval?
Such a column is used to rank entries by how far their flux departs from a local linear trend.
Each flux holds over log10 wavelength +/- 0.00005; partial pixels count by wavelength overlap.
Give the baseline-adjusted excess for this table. 1.6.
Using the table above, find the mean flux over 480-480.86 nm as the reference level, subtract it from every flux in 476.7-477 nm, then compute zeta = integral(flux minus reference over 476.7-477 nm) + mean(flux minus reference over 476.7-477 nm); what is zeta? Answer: 0.1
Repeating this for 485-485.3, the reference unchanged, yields -1.2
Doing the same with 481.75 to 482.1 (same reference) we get -1.0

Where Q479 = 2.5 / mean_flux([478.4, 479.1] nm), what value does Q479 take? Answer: 0.116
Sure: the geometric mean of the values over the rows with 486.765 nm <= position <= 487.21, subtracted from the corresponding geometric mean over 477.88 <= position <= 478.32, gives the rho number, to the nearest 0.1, 1.5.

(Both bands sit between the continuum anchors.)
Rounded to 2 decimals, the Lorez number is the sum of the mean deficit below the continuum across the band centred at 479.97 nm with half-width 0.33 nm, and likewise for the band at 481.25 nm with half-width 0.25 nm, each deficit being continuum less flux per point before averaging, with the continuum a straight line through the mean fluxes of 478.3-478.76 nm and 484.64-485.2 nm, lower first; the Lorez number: -1.46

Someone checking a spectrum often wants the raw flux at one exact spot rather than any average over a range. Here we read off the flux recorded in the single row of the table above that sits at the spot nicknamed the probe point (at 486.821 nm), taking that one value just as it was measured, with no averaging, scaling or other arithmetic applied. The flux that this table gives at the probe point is 20.18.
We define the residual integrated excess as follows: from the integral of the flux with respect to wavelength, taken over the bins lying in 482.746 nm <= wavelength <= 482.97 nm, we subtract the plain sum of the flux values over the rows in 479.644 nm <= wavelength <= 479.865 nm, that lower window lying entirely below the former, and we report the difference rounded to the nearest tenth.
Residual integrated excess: -39.8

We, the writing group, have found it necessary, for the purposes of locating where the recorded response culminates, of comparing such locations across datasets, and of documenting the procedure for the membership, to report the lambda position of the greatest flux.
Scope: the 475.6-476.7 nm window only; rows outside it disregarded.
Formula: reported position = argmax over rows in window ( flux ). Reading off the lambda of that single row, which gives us 476.616 nm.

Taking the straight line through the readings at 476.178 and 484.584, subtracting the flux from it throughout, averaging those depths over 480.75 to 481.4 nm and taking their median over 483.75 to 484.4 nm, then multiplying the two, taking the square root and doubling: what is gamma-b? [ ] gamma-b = 0.47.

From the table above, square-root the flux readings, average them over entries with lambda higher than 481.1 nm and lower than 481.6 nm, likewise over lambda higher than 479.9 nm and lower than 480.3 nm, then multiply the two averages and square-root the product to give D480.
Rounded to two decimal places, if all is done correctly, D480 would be 4.71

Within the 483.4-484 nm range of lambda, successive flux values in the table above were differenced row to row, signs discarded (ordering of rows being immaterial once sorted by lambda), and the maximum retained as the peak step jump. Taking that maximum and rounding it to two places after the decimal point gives 0.15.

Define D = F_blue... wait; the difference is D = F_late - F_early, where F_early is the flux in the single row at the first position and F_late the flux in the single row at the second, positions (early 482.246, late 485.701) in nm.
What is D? -2.0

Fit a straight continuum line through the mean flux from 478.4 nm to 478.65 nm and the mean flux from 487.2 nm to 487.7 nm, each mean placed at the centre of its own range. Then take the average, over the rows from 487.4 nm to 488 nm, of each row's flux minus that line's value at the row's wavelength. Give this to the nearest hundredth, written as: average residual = 0.00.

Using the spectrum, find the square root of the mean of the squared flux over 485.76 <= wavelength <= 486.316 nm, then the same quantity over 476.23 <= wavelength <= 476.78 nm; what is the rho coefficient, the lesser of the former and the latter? 18.1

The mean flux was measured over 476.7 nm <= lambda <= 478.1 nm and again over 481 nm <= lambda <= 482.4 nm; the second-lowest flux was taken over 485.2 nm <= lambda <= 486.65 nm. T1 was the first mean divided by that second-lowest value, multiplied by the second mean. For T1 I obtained 27.2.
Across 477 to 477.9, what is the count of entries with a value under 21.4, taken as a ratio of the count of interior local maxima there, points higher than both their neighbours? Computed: 0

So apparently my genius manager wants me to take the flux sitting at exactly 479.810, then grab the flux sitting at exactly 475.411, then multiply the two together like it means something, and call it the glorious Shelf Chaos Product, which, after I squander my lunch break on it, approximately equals 491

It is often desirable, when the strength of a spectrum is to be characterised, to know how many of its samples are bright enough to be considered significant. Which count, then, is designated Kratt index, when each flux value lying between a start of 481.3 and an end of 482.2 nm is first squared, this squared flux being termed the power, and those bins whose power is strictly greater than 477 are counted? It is 2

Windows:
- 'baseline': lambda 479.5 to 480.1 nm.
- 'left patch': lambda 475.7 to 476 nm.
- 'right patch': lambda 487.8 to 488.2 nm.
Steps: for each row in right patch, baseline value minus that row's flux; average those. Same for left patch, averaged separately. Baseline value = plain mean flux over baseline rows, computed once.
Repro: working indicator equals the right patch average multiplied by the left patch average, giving 1.3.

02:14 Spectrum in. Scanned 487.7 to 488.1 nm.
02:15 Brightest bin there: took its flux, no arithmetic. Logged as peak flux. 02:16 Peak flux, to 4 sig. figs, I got 20.54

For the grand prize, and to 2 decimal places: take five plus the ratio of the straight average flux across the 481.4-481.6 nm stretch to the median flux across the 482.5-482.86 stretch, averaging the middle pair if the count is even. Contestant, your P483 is 6.02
